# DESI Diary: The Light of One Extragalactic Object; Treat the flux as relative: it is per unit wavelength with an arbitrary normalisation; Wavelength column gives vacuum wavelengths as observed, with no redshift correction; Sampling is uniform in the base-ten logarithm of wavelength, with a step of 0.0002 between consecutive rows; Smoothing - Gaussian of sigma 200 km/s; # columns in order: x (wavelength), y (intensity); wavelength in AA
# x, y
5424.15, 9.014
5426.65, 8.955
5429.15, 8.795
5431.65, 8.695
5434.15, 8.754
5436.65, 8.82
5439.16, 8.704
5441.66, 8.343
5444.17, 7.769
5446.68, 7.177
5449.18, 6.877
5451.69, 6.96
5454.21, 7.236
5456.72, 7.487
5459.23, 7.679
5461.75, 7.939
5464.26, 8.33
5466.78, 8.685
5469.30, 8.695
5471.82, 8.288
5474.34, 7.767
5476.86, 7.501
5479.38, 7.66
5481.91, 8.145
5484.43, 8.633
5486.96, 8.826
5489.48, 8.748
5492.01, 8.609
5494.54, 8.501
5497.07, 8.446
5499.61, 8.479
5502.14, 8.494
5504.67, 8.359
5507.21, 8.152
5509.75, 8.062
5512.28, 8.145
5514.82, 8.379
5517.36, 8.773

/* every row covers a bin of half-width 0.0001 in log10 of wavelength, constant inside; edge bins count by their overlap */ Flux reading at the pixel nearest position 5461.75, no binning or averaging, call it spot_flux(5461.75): 7.939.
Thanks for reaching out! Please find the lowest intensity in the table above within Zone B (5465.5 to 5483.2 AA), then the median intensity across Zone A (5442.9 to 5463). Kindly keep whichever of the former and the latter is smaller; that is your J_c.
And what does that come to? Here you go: 7.36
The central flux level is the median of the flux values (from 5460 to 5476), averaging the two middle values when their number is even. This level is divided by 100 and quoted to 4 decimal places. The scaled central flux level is 0.0831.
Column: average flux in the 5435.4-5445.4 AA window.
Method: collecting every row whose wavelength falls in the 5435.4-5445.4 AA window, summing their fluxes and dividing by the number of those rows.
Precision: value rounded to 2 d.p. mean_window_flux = 8.41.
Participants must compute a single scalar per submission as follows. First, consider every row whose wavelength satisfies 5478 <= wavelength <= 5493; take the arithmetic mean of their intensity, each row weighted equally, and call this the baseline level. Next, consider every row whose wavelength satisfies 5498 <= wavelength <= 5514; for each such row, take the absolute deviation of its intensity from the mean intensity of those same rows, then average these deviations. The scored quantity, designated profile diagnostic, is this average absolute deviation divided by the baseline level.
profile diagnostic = 0.019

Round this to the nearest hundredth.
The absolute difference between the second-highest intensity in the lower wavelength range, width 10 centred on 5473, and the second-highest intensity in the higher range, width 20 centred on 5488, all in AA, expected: 0.46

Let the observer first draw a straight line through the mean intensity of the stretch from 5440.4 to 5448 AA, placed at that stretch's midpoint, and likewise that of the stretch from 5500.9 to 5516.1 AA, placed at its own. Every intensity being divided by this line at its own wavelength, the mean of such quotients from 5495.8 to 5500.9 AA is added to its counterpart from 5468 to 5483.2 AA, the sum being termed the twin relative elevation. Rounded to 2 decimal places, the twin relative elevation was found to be 2.03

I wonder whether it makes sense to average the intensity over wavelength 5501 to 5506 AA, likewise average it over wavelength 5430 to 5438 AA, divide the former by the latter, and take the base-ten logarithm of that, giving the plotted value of -0.017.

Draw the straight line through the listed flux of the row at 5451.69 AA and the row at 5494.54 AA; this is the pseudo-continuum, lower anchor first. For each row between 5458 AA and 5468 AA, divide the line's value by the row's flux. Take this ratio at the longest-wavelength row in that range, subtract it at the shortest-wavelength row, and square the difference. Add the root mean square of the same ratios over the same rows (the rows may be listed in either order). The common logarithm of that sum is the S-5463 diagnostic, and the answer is -0.041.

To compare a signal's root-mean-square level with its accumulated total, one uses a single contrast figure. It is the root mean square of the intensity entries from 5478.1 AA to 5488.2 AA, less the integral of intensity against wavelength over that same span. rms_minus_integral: -76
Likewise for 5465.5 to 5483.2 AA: -135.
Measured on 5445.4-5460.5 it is -102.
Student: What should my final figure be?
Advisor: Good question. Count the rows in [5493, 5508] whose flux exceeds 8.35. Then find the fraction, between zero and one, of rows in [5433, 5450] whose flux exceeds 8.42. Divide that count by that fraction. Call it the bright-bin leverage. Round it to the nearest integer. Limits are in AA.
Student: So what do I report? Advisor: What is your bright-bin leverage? 12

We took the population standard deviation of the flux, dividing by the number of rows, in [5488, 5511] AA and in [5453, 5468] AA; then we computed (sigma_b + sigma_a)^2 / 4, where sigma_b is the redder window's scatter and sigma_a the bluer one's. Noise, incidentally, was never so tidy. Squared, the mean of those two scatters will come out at 0.12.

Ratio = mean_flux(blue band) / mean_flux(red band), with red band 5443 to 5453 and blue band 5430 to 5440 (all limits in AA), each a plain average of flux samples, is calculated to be 1.22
